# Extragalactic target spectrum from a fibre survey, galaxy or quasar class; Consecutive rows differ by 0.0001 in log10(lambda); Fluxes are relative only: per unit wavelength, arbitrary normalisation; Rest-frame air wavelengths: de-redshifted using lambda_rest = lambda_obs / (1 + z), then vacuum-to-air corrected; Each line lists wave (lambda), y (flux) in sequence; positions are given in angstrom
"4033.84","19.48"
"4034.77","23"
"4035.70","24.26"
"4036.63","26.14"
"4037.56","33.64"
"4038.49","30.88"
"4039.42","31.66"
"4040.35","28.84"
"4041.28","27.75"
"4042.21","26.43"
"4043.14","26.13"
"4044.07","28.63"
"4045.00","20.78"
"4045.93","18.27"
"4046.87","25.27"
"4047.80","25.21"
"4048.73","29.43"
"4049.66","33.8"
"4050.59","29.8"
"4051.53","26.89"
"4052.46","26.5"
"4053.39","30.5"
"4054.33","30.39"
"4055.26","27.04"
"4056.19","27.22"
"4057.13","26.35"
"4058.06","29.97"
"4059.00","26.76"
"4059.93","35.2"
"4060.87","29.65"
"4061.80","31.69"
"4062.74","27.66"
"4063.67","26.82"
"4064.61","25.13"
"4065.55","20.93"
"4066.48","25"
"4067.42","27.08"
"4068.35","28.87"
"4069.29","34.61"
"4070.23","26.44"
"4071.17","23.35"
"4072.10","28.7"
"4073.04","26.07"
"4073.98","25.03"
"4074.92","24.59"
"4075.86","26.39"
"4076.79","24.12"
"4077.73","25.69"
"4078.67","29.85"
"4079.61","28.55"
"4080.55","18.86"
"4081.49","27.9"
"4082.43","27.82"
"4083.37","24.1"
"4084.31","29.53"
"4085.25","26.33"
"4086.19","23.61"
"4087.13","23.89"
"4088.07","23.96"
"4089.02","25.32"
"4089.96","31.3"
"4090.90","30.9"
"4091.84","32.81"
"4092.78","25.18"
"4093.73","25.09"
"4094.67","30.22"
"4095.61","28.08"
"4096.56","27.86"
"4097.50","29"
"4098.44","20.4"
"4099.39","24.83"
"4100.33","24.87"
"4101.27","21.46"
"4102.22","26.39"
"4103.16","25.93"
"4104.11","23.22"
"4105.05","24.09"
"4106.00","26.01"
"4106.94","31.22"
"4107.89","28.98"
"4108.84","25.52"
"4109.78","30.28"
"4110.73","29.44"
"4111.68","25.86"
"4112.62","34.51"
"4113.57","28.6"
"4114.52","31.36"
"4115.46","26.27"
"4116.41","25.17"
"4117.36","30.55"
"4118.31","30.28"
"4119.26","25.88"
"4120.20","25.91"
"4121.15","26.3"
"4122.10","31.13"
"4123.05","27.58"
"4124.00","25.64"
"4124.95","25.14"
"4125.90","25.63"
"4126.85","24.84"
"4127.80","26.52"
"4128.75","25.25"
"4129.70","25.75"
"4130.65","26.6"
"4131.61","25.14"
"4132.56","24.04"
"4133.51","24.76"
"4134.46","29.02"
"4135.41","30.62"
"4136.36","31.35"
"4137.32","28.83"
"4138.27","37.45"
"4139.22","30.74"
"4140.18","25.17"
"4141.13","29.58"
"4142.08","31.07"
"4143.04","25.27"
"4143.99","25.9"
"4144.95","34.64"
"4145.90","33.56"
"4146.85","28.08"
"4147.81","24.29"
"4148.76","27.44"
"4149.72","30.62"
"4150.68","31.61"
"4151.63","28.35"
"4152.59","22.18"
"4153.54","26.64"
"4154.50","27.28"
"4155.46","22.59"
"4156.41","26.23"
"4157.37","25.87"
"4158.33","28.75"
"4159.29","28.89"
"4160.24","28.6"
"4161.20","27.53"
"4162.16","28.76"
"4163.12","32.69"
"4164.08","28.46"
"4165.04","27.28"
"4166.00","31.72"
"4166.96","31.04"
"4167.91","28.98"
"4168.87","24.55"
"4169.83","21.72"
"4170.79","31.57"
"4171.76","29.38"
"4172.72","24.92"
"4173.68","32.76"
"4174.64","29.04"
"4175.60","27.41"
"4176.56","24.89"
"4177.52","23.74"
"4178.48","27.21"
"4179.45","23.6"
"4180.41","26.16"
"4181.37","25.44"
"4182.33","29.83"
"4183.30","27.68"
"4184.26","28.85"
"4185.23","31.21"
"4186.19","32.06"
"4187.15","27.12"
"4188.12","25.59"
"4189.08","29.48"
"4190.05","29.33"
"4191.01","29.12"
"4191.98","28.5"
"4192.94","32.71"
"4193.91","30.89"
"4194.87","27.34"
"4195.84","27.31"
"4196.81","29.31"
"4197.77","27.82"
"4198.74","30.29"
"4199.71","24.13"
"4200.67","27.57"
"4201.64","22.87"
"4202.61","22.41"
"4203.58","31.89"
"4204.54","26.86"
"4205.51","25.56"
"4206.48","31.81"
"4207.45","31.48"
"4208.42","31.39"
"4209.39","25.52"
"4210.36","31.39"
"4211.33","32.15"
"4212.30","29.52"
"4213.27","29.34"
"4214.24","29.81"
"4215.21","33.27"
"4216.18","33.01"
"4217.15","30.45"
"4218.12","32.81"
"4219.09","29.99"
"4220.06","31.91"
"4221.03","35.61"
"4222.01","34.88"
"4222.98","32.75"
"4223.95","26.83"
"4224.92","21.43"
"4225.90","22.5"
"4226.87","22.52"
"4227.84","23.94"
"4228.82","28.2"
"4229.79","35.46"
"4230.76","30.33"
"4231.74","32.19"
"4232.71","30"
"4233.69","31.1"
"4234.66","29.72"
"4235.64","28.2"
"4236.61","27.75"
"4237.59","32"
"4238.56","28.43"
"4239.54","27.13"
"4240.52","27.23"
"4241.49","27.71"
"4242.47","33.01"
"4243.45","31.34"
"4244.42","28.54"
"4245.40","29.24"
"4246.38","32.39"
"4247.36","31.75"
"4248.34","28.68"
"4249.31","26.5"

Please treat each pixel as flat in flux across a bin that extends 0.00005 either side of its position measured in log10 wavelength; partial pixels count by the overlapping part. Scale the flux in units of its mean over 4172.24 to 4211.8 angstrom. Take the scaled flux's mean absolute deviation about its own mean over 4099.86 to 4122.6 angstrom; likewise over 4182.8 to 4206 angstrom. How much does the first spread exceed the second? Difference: 0.018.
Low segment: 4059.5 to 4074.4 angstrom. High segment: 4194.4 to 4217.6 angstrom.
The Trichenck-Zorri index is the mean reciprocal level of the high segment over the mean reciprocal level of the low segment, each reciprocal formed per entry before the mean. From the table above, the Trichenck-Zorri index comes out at 0.953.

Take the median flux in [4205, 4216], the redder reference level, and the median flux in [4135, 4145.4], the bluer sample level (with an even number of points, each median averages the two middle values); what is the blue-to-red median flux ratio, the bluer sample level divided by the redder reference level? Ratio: 0.98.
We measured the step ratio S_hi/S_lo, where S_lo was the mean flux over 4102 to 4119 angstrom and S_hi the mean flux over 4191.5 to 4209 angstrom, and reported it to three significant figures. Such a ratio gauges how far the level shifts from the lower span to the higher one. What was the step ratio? 1.01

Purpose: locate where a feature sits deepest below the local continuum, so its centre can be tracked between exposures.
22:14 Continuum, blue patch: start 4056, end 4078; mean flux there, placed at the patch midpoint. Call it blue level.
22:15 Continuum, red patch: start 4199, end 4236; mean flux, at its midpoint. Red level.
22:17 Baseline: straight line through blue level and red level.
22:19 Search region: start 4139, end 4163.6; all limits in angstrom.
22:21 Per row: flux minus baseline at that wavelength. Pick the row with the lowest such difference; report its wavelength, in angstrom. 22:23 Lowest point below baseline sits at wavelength 4152.59 angstrom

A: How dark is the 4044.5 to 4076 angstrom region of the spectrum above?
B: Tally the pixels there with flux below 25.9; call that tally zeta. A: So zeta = 10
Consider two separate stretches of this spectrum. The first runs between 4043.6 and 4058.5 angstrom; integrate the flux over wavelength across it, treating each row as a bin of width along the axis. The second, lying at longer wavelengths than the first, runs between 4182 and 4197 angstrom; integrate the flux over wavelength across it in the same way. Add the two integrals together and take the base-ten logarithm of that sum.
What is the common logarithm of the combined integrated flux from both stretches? 2.93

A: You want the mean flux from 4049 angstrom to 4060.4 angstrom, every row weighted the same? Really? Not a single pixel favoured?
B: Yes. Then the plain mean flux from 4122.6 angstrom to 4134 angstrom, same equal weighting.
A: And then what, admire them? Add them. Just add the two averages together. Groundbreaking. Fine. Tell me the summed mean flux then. 54.8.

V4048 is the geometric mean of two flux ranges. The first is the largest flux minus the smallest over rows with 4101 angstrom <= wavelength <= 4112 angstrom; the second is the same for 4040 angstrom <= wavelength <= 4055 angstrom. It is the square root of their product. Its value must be 12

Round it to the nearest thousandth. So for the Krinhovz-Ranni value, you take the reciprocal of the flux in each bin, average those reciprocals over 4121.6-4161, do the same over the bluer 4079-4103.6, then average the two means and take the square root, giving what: 0.194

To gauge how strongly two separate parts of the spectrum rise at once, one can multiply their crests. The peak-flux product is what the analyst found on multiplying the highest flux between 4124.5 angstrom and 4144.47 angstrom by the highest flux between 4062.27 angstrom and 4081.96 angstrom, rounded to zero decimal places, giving 1296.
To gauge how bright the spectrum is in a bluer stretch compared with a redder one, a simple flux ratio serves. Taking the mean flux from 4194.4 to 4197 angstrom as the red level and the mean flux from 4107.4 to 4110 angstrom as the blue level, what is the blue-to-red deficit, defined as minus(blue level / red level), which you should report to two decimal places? -1.01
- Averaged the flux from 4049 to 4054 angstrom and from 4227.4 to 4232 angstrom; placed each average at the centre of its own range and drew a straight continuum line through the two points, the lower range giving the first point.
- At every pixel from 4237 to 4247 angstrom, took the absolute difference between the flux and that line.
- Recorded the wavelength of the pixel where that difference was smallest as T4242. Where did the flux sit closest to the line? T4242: 4245.40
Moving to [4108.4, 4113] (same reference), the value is 4110.73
